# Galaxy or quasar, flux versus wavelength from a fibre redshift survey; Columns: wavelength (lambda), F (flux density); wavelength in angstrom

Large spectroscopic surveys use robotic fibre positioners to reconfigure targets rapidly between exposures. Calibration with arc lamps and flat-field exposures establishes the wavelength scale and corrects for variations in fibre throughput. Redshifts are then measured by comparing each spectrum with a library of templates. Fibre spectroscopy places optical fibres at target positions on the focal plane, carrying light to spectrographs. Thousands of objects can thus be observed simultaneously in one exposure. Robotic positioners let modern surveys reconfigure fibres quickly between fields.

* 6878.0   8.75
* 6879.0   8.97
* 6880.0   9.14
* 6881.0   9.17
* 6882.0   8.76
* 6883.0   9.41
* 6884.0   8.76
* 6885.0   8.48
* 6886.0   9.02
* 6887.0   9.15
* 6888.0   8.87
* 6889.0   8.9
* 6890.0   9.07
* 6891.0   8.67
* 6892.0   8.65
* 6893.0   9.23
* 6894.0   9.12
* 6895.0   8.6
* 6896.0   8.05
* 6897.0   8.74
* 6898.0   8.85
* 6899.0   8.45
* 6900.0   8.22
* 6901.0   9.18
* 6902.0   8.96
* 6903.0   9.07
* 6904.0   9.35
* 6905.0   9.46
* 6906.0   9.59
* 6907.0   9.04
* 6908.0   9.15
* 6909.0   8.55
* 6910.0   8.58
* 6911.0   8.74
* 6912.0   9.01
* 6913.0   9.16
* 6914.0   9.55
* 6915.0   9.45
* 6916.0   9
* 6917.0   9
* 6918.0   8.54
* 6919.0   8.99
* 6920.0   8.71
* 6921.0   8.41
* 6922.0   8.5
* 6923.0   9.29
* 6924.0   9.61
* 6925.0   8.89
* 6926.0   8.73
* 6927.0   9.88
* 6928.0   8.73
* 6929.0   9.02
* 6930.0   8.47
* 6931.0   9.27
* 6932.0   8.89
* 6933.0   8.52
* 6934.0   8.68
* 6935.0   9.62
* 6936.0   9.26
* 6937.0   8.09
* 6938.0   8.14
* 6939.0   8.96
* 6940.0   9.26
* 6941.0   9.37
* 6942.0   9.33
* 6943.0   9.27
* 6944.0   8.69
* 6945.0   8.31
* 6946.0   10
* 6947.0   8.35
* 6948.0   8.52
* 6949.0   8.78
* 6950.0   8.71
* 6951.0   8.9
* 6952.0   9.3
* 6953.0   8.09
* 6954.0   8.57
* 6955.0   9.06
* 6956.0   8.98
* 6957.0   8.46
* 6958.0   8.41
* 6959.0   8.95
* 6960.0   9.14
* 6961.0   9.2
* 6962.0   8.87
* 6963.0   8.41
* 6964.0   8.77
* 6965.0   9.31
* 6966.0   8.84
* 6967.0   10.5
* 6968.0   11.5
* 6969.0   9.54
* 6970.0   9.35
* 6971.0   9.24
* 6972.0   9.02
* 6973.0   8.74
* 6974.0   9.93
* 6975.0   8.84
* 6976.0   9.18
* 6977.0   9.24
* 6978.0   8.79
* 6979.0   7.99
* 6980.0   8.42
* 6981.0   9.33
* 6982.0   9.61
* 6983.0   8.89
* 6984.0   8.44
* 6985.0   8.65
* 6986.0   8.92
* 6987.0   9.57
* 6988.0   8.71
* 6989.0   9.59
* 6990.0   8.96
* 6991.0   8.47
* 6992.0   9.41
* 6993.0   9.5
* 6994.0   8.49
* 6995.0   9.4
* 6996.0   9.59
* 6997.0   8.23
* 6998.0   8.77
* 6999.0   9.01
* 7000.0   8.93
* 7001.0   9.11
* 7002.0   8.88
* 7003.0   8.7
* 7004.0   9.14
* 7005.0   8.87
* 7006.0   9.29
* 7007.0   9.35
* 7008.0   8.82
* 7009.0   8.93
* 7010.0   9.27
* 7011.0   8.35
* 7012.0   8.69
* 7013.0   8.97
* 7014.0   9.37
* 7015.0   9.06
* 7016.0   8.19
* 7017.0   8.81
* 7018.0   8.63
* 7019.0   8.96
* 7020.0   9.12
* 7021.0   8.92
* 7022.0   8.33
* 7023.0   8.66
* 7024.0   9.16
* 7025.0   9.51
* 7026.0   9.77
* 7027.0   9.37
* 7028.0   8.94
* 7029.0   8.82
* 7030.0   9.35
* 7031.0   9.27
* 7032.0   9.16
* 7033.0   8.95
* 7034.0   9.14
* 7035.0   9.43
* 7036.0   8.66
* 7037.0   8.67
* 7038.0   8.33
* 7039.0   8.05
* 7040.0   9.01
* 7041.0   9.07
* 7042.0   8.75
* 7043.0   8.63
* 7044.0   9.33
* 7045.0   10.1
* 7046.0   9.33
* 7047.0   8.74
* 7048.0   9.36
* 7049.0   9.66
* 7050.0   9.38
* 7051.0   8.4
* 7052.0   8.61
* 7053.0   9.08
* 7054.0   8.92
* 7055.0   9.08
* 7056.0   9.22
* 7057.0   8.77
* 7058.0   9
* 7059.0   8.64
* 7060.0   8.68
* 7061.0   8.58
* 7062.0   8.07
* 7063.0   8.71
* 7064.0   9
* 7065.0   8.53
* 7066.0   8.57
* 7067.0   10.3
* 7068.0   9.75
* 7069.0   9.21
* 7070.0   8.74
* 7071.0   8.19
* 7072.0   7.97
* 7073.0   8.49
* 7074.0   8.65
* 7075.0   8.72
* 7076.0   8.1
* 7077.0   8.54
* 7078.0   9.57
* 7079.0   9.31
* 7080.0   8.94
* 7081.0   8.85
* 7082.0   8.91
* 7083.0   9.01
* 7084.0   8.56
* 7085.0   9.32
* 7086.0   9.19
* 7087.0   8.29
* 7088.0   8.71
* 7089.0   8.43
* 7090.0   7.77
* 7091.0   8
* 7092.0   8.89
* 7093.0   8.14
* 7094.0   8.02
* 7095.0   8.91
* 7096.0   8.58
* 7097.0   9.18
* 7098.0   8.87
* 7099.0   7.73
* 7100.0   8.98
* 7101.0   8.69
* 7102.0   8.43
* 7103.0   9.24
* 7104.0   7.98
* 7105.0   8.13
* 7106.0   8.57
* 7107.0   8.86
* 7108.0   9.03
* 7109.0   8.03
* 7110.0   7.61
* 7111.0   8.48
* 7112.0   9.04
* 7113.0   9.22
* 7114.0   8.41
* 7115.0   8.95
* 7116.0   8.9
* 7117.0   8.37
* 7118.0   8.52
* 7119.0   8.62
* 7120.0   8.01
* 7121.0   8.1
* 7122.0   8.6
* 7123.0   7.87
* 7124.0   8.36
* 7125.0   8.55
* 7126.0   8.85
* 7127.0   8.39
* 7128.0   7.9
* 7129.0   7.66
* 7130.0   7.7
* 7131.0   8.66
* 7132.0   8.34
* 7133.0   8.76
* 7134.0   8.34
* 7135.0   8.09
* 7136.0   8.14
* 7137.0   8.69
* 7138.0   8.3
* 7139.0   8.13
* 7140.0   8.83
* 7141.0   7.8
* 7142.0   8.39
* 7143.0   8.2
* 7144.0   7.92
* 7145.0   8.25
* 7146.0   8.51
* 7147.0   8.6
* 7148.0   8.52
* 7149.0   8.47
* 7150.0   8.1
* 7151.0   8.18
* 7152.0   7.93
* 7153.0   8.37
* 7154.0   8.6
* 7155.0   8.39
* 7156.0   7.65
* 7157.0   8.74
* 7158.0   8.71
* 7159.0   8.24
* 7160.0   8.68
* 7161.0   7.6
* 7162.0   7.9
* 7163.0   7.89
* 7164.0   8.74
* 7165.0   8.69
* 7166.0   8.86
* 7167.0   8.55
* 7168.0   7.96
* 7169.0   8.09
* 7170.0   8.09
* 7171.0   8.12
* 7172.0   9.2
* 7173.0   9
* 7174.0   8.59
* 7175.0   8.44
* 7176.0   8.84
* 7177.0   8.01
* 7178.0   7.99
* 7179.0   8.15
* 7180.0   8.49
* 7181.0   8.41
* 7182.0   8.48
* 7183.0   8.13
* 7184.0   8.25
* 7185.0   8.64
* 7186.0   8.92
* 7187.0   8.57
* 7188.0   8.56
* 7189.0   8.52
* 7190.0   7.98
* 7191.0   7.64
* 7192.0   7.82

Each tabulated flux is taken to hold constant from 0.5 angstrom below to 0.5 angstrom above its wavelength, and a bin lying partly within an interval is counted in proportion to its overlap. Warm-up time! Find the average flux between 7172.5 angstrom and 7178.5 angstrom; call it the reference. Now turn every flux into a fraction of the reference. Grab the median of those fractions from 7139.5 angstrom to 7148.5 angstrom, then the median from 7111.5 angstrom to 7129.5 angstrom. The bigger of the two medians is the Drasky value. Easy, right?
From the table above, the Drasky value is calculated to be 1.00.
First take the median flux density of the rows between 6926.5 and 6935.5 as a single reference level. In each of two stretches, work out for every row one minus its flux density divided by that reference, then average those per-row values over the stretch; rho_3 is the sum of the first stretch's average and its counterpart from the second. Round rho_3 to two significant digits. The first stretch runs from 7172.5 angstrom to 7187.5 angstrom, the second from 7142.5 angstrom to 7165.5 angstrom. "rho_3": 0.11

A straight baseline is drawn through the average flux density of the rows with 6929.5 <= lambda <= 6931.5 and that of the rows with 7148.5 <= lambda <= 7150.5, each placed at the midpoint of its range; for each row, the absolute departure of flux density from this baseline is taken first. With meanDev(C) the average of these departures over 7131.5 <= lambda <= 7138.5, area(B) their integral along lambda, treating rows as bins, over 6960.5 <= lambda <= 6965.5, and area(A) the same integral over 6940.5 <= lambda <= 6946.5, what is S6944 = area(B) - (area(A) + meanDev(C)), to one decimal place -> -2.1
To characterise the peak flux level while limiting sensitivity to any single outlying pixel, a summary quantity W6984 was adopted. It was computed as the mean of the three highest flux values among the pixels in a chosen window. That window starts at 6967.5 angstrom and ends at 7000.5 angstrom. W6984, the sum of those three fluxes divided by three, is 10.3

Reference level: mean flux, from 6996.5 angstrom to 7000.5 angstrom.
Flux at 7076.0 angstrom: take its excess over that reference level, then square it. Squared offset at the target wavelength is 0.40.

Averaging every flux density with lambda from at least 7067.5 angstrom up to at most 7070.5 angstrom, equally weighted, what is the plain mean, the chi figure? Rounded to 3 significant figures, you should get 9.23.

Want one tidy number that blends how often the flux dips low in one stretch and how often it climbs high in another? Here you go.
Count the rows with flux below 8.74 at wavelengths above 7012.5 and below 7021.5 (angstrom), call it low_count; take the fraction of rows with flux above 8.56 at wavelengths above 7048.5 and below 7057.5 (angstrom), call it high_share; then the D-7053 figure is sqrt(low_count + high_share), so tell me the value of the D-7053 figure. 1.70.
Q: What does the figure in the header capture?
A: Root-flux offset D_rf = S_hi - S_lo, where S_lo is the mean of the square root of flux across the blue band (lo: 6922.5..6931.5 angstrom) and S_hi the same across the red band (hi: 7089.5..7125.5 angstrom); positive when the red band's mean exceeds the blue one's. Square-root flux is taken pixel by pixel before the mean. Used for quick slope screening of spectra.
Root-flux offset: -0.10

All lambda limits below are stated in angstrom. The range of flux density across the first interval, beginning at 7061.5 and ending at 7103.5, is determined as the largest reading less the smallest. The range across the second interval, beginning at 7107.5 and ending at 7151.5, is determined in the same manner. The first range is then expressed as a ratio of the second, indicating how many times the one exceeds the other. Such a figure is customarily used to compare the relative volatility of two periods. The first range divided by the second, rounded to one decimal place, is 1.6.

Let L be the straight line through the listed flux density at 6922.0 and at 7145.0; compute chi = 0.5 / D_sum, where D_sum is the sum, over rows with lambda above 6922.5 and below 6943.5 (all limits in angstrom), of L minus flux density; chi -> -0.0453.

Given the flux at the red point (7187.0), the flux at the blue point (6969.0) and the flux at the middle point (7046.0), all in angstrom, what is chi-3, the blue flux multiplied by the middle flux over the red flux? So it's 10.4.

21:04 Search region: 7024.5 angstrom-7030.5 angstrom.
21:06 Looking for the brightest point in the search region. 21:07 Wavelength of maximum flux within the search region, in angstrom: 7026.0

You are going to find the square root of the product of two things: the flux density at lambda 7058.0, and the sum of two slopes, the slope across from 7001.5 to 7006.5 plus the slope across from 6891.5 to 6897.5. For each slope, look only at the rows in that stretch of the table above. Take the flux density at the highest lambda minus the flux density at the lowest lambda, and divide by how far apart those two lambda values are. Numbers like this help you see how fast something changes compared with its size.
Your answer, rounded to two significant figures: 1.0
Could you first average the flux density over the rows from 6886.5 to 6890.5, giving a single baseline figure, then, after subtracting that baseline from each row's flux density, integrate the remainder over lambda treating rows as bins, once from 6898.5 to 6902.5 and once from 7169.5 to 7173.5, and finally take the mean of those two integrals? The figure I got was -1.4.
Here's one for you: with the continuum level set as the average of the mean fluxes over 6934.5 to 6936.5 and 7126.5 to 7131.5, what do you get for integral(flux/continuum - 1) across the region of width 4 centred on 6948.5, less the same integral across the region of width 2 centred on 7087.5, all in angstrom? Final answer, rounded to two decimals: -0.02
